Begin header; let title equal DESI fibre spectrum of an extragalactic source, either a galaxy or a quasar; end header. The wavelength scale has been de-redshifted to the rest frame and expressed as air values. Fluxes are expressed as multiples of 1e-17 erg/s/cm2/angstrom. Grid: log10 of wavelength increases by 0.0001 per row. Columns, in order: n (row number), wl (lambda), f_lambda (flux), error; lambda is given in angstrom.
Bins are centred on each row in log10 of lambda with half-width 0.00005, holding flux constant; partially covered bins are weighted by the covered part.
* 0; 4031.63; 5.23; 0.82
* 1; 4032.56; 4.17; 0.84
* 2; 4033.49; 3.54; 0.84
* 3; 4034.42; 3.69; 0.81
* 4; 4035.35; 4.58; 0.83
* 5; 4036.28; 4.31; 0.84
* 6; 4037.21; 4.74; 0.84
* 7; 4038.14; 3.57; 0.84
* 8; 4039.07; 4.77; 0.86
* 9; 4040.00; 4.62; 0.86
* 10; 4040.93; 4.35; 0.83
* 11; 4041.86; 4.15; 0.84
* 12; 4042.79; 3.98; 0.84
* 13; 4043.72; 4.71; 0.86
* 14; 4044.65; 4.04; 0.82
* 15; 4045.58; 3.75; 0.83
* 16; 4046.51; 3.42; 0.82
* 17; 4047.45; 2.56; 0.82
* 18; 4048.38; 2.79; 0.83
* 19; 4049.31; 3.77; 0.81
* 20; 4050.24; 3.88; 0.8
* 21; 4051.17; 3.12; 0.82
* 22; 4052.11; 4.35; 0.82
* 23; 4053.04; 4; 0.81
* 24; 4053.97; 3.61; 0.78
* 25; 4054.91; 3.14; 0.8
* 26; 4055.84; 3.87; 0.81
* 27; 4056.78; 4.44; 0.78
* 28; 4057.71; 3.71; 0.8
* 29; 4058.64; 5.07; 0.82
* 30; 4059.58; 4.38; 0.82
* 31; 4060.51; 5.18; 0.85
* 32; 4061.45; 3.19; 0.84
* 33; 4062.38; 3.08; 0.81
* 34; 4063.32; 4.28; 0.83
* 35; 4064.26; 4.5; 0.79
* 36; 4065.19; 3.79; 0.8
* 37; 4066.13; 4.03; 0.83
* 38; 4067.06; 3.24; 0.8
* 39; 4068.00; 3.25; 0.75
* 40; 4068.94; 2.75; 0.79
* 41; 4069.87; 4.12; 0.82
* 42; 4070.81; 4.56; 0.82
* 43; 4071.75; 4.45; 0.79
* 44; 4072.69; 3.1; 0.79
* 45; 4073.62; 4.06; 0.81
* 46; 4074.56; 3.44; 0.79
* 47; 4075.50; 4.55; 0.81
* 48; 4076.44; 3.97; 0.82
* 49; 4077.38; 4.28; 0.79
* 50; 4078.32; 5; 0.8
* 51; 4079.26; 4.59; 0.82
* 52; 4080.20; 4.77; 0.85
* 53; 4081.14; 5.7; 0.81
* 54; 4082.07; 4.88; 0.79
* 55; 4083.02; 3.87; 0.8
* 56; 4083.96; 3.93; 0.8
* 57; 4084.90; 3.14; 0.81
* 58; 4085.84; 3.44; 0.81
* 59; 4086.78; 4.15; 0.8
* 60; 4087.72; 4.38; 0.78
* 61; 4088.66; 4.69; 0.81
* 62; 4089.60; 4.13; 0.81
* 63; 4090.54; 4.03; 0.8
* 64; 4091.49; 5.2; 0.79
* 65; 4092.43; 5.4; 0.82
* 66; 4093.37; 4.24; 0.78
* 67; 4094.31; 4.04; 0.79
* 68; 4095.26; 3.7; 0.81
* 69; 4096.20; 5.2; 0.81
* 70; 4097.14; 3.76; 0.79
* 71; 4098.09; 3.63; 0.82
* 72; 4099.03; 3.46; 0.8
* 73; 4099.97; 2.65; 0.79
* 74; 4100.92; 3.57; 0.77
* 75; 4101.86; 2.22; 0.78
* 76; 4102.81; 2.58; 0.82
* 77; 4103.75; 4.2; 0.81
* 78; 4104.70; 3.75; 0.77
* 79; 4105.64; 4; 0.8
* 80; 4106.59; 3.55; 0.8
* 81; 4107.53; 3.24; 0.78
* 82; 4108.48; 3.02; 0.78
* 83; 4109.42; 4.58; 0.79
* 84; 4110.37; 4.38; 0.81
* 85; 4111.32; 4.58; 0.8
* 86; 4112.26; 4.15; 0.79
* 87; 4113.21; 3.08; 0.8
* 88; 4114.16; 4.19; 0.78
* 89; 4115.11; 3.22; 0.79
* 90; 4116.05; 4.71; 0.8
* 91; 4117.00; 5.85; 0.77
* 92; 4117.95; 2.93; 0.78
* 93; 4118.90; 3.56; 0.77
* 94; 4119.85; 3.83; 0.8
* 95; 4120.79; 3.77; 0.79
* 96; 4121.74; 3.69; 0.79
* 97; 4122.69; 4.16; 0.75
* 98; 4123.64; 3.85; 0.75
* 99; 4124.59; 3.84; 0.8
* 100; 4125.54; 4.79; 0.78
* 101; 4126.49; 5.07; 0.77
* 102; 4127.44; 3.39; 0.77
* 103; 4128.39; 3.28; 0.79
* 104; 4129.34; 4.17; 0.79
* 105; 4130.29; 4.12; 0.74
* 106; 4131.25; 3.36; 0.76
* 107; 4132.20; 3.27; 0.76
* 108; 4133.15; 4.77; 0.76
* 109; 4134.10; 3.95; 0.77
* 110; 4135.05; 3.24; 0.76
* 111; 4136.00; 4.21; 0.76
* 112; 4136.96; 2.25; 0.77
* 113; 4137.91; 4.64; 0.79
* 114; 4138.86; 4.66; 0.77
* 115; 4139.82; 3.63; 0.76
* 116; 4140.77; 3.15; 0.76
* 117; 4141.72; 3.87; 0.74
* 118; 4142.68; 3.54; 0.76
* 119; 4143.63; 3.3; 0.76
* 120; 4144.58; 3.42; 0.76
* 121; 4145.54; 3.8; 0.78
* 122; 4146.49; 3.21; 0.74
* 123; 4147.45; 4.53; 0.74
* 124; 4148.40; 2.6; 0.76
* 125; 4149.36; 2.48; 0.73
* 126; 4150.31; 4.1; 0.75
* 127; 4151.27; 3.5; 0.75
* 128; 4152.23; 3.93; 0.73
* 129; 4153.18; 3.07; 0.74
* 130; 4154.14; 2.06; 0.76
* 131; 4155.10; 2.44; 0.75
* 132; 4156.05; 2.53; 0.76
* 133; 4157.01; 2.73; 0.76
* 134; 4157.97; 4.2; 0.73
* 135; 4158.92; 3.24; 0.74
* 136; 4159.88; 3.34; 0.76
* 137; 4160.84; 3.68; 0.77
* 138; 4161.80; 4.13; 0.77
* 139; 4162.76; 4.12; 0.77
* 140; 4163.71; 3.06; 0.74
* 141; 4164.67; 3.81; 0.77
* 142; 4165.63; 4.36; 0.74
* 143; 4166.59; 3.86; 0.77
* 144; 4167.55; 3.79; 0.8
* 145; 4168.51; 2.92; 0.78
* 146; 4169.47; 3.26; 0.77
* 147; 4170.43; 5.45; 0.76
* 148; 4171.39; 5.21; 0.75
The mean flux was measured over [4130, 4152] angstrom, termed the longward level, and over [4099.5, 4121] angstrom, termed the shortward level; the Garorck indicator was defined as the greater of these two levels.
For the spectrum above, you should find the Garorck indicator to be 3.7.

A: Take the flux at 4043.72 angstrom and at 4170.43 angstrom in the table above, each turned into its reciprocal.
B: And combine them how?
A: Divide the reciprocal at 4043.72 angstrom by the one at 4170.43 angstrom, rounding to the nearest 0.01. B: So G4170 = 1.16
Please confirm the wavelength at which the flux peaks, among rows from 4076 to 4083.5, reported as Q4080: 4081.14 angstrom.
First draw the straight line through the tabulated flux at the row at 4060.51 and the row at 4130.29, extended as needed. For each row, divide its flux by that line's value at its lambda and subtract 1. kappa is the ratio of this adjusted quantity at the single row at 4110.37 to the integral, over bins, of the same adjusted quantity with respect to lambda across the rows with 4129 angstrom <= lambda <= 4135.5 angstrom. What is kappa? 0.02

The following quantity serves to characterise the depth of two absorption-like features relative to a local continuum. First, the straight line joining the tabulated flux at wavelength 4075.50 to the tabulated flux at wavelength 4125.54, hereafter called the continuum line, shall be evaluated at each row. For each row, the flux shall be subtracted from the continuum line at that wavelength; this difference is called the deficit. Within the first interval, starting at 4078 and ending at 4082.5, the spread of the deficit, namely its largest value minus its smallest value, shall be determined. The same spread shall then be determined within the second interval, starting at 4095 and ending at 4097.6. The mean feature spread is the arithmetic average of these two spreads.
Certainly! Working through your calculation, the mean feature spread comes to 1.3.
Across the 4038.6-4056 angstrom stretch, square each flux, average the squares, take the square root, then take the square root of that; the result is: 1.97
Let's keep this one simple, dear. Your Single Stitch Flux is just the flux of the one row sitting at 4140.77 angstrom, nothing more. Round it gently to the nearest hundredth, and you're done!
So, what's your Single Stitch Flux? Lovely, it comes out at 3.15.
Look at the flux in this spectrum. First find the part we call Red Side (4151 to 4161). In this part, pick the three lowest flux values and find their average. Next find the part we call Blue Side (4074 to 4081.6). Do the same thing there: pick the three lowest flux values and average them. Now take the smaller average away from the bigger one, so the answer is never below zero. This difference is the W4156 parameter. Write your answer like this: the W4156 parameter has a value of 1.55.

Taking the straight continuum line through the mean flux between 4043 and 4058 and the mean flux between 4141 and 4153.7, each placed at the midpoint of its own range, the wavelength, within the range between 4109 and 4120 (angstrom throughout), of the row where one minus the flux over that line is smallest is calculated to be 4117.00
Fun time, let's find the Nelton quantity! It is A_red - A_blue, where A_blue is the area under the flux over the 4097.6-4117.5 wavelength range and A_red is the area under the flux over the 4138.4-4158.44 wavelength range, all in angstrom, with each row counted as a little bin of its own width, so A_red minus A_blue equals -7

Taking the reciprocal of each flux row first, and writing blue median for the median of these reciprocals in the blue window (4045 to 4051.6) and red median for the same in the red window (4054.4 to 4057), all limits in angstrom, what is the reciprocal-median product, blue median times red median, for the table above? 0.076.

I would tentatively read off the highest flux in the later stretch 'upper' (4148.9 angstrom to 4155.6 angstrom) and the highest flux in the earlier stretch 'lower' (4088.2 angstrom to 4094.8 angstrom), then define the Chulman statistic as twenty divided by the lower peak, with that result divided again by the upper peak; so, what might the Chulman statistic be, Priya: 0.90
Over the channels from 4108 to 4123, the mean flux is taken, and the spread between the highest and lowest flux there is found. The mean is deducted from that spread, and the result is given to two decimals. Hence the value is -1.06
